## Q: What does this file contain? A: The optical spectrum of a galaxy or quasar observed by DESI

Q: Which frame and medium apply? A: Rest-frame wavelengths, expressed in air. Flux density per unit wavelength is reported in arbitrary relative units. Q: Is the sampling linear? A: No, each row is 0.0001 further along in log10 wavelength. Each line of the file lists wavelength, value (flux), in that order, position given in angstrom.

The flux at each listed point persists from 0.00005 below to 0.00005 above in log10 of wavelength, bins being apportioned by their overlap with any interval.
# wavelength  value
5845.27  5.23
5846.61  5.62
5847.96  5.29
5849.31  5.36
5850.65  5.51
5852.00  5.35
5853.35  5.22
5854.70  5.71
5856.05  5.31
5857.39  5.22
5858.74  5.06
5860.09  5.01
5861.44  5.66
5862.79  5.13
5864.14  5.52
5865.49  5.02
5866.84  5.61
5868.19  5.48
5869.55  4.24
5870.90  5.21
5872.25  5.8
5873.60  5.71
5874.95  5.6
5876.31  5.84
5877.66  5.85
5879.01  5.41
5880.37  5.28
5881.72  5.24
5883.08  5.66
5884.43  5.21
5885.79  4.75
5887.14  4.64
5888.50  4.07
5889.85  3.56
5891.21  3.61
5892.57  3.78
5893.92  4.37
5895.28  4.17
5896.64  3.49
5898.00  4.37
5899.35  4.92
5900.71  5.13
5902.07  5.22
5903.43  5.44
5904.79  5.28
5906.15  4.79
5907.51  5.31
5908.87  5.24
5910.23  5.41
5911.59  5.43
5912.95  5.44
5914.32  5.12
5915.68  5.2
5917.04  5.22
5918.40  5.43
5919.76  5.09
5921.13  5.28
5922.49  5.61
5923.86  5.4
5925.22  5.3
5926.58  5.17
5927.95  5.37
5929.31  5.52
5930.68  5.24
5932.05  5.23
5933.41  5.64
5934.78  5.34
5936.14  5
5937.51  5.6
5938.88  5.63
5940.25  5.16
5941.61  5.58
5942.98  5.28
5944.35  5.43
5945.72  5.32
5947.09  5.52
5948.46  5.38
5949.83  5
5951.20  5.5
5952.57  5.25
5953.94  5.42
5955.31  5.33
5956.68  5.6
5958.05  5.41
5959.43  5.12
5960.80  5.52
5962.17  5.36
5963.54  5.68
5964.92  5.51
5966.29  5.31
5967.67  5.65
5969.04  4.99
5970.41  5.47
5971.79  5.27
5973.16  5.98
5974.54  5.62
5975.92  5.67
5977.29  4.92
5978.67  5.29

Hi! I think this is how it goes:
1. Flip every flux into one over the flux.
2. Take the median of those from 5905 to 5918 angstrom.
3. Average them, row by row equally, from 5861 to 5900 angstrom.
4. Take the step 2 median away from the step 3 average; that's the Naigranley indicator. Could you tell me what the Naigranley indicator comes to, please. 0.017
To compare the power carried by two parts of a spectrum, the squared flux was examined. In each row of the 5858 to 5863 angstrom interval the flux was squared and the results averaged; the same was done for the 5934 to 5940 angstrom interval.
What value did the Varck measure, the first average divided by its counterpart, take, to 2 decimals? 0.94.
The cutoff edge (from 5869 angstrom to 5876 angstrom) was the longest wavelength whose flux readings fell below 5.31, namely 5870.90 angstrom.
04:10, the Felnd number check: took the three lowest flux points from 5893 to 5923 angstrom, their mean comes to 4.01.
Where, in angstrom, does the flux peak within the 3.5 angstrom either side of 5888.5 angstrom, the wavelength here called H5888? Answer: 5885.79 angstrom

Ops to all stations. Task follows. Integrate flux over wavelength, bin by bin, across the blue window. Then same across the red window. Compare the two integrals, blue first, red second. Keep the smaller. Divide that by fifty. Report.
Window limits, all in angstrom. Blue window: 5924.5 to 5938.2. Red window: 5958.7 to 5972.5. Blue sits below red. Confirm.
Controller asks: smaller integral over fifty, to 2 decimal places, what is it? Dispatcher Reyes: 1.46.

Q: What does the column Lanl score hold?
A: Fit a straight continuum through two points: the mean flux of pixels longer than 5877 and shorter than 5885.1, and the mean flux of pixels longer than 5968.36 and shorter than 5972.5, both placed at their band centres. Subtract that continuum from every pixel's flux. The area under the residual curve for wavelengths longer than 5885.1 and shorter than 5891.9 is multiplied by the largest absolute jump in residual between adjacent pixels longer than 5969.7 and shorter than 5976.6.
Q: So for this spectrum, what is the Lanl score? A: -6.3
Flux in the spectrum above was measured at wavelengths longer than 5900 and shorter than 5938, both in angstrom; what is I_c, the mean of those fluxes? 5.30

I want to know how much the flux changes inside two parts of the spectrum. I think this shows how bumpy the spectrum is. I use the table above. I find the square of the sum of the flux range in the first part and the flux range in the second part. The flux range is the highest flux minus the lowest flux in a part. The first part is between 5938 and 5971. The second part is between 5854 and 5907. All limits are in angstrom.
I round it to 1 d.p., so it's 9.3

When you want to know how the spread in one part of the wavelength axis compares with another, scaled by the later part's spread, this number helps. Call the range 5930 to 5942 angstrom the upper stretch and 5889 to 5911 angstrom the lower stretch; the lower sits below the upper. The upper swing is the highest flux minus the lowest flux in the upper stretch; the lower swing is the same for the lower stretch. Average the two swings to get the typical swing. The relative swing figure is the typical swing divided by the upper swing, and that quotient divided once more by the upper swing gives 3.2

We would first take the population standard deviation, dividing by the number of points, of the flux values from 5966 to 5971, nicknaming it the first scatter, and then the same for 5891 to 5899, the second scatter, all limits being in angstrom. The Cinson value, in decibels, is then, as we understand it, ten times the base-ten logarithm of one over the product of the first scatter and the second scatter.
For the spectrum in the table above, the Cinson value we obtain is 10.6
